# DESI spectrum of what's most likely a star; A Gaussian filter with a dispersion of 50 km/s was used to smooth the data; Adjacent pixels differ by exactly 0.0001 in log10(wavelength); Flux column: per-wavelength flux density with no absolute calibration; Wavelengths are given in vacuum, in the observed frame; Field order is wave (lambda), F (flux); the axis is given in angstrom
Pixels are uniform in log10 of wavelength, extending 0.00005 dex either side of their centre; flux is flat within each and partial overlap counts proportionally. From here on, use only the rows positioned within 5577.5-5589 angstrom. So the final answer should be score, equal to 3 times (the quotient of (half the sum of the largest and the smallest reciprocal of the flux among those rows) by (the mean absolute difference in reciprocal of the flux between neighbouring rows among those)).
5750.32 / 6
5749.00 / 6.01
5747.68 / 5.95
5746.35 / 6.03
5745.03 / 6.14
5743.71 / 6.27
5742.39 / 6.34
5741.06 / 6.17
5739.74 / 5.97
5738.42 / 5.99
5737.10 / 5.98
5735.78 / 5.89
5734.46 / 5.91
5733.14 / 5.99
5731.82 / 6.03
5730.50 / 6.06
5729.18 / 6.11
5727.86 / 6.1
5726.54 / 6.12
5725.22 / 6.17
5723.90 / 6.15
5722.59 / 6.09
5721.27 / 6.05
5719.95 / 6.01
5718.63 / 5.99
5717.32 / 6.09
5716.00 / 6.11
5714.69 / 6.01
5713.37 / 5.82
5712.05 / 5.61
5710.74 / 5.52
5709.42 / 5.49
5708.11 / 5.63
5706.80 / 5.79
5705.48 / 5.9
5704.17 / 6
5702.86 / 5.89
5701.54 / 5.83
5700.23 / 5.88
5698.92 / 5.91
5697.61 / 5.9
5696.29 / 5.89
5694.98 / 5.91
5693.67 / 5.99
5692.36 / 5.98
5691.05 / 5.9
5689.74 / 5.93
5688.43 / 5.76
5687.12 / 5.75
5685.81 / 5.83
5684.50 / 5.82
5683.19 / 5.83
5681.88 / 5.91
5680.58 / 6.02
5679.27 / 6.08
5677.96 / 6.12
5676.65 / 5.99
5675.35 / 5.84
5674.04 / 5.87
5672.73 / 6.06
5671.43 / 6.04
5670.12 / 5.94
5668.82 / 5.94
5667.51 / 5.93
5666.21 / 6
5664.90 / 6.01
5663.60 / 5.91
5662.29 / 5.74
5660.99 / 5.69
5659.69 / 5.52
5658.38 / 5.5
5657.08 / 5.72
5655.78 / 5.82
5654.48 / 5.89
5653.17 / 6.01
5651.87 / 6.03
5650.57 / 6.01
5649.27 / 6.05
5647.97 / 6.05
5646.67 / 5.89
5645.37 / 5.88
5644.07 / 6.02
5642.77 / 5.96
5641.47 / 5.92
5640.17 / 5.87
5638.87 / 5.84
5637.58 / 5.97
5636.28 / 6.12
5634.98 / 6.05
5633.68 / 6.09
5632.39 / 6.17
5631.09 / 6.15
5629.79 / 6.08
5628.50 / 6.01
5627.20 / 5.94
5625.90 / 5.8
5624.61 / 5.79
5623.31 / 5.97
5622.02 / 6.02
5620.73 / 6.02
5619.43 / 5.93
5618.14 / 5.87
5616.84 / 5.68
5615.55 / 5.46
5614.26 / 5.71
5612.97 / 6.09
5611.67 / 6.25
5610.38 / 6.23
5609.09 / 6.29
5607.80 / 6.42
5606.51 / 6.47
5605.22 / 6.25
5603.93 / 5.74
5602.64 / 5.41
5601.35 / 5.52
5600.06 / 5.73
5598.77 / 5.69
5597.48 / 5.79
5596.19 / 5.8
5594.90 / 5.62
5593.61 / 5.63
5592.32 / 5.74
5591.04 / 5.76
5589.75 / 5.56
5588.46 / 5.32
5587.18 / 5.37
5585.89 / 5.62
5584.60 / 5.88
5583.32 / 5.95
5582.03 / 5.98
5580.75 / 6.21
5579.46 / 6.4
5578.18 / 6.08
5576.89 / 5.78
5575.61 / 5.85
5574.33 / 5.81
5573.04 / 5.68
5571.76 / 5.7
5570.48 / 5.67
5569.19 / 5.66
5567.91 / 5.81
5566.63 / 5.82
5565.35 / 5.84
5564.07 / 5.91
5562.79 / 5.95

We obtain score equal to 103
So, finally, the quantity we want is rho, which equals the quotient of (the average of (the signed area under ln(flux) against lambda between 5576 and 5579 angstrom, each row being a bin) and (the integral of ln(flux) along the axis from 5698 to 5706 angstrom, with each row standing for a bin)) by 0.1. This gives 98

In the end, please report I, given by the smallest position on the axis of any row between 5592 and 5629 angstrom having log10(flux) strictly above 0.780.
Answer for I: 5605.22 angstrom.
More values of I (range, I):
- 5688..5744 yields 5716.00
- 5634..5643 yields 5634.98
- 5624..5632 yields 5629.79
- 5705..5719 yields 5716.00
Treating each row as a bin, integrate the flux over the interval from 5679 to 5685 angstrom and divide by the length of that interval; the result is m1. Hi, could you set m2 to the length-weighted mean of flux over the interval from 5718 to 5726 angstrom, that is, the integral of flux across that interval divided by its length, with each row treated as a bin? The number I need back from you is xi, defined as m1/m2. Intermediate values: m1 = 5.93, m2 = 6.07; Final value 0.98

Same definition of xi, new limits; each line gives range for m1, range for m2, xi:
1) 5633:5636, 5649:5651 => 1.01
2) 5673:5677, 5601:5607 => 1.00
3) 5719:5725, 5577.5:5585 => 1.00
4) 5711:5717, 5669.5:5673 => 0.98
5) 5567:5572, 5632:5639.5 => 0.95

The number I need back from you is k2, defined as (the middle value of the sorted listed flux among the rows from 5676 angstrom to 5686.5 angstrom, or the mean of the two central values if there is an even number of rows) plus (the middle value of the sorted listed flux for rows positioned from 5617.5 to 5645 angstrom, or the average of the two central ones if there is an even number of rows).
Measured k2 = 11.9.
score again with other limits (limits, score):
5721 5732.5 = 524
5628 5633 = 343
